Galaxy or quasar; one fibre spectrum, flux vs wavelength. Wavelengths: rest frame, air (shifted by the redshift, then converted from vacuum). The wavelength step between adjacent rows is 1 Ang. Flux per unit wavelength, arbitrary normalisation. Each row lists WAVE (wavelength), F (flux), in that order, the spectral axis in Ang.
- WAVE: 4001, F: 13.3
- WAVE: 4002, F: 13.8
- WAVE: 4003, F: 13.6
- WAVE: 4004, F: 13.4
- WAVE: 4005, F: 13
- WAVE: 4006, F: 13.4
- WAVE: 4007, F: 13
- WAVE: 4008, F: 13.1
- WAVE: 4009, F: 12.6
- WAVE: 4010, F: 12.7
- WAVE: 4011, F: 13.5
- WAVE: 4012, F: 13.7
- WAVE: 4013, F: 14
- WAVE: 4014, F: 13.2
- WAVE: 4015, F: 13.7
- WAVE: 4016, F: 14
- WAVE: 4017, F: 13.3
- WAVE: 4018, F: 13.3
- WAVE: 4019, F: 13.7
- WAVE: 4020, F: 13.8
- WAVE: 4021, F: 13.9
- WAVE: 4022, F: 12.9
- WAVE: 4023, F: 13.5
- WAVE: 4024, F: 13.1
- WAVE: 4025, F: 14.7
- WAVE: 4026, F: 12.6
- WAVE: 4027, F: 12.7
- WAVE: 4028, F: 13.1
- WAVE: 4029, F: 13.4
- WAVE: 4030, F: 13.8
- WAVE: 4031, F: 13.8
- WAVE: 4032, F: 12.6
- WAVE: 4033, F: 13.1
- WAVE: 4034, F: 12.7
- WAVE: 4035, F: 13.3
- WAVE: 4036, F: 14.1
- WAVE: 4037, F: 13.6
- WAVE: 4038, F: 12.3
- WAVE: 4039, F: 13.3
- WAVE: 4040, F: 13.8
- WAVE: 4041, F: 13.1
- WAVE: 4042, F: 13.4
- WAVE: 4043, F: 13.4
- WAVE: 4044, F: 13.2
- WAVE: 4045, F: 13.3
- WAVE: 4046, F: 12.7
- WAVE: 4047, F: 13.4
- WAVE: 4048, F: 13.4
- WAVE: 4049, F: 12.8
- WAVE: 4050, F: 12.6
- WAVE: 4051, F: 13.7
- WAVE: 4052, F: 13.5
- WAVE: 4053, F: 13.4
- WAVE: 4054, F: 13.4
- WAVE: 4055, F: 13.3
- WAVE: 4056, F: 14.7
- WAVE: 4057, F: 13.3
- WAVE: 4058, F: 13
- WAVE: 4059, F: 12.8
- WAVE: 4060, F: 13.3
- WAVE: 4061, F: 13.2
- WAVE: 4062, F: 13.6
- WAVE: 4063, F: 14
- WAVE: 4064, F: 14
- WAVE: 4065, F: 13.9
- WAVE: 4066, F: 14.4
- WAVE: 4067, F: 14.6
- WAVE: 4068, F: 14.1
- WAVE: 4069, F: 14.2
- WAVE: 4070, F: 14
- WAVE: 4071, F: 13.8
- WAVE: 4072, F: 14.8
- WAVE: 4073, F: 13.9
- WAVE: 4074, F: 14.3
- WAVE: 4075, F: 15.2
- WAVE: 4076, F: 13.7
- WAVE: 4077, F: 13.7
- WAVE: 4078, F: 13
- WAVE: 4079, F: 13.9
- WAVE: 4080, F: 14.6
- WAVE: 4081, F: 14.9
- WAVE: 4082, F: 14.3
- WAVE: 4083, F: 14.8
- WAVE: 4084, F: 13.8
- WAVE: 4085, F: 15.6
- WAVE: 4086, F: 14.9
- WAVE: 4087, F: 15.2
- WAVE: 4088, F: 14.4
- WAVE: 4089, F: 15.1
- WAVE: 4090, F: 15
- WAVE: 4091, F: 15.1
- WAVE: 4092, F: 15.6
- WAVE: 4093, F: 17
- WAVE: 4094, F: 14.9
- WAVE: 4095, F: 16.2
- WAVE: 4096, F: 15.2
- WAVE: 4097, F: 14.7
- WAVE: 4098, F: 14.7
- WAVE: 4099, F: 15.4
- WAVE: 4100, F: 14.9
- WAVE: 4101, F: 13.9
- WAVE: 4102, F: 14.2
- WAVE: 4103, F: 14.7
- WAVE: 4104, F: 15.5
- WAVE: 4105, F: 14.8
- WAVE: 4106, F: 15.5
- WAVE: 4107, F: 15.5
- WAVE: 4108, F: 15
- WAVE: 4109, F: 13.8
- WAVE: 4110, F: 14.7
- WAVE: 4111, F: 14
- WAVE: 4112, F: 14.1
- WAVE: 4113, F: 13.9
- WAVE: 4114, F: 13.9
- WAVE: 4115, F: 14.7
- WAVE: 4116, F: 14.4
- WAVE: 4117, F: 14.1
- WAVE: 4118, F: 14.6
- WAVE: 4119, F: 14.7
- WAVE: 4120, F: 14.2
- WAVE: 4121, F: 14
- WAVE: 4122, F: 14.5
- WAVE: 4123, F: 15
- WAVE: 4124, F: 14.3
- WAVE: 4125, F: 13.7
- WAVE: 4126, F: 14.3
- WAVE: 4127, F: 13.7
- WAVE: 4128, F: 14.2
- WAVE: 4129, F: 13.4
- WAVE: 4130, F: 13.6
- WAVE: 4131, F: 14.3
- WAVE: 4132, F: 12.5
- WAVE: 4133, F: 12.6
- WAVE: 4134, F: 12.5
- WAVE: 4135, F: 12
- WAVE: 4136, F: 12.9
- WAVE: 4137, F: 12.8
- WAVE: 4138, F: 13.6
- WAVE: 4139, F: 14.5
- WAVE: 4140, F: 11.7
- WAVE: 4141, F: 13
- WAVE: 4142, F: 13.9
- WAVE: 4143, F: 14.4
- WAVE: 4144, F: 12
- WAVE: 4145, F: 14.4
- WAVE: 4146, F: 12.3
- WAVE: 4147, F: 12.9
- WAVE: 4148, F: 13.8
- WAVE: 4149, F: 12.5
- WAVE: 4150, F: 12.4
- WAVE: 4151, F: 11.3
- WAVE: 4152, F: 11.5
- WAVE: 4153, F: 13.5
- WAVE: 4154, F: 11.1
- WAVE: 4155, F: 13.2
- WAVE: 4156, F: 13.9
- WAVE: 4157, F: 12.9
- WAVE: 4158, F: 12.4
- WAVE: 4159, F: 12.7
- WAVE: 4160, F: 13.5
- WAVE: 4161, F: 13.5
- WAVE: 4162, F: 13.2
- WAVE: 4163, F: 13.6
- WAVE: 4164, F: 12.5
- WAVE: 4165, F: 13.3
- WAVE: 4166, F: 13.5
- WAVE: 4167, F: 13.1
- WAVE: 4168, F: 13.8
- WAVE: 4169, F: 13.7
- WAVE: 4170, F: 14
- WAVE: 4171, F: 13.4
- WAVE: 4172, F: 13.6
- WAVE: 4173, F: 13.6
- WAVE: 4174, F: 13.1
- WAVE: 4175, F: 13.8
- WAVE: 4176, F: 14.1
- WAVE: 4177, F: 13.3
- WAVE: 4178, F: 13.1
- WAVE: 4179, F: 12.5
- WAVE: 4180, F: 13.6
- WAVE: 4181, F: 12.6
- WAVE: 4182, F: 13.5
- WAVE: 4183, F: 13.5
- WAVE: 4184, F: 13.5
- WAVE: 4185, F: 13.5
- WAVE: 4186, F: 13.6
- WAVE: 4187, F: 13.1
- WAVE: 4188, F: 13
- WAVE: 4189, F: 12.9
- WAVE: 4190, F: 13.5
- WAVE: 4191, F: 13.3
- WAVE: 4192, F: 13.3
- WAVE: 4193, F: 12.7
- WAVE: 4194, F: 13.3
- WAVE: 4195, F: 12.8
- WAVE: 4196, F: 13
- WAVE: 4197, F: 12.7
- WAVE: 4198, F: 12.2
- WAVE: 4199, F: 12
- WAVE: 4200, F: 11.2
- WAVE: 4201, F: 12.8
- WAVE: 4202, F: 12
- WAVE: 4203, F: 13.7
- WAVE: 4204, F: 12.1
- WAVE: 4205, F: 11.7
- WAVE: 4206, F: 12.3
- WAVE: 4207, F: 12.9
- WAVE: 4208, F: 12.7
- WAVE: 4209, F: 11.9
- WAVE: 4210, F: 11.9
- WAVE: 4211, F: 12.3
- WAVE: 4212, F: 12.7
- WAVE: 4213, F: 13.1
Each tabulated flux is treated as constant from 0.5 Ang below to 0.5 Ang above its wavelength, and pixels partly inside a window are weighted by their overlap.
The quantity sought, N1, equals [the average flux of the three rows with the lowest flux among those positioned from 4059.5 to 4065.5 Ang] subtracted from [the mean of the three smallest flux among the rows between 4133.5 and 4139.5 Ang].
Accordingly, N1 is -0.9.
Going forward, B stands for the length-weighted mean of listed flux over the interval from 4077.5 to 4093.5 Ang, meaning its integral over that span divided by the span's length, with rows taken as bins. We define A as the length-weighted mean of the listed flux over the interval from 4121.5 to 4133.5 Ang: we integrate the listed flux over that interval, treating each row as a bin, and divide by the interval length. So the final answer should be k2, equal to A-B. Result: -1.0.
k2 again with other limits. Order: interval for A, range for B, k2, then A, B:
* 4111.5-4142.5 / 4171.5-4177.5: 0.1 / 13.7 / 13.6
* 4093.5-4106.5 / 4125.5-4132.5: 1.3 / 15.0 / 13.7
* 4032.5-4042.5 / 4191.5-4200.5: 0.7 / 13.3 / 12.6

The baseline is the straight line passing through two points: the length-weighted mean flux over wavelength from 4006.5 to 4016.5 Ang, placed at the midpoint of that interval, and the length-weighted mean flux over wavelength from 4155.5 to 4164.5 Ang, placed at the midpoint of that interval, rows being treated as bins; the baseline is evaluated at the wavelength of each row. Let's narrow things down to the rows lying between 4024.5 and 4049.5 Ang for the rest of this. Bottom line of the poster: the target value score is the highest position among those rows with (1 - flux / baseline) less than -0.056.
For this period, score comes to 4036 Ang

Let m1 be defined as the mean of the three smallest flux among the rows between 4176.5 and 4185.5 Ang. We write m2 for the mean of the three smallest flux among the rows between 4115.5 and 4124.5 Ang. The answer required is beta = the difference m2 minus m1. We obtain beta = 1.4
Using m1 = 12.7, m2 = 14.1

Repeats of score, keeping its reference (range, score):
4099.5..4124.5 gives 4124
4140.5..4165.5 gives 4156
